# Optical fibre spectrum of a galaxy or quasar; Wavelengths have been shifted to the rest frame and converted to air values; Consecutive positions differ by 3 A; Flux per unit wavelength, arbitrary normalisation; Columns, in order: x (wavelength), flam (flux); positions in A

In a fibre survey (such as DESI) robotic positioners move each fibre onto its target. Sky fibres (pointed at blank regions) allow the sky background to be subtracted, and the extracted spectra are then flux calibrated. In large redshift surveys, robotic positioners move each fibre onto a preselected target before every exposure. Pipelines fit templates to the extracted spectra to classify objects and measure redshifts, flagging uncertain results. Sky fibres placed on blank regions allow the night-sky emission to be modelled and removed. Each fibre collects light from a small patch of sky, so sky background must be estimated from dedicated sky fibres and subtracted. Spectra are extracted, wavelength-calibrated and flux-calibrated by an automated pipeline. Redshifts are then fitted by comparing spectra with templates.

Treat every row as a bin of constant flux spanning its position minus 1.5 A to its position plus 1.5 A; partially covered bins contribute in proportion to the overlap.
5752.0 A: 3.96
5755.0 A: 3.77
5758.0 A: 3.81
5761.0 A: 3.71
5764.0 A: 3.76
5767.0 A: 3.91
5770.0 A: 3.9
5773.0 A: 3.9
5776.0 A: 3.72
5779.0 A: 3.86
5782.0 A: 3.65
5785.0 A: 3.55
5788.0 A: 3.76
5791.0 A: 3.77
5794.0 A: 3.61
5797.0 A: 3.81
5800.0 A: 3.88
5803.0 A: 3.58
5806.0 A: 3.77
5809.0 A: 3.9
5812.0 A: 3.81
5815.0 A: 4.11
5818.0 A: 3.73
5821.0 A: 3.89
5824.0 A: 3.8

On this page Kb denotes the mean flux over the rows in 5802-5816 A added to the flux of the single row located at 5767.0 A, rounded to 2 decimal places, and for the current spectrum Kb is 7.74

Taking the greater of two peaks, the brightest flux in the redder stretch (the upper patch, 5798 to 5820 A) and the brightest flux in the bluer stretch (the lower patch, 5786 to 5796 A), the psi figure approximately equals 4.11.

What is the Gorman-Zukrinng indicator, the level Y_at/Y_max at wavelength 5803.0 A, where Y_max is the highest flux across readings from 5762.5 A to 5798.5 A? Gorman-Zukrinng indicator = 0.916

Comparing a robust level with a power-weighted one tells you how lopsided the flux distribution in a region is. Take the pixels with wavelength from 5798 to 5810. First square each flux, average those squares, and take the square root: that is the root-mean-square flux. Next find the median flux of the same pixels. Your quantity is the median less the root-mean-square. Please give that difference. 0.040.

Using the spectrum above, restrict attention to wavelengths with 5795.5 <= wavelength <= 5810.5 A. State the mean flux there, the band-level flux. 3.79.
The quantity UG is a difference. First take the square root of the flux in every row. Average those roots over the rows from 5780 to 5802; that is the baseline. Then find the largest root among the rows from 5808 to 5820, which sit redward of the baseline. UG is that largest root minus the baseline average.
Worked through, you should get 0.10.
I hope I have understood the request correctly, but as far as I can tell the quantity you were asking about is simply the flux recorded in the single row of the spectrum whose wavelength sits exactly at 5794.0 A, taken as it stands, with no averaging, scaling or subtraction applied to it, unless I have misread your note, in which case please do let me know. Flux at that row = 3.61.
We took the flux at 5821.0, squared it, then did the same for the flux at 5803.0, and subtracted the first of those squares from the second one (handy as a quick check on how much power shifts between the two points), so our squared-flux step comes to -2.3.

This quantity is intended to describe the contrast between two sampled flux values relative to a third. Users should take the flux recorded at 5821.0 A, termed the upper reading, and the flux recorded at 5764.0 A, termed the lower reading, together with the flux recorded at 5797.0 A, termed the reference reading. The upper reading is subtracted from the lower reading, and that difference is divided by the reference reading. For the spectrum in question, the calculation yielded -0.034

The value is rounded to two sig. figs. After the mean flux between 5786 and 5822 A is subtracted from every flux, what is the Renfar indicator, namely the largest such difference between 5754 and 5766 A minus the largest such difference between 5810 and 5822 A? -0.30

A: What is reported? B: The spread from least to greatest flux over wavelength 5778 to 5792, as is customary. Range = 0.31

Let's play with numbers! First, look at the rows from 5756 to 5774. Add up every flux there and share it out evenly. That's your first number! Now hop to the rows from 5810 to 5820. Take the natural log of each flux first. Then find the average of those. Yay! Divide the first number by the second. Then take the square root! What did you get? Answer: 1.68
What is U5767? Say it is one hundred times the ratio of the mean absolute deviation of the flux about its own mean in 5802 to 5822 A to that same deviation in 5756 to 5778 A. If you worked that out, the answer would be 159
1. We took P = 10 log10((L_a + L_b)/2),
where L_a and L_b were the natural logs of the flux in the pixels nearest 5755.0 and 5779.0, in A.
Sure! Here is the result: 1.27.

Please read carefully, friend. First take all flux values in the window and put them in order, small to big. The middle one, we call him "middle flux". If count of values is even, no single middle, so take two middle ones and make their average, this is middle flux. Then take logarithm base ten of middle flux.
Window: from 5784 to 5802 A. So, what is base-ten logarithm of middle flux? 0.576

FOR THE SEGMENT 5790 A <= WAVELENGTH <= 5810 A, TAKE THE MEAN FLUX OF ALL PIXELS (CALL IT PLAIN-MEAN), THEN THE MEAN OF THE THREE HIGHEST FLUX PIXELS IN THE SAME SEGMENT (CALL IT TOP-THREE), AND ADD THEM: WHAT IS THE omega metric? 7.62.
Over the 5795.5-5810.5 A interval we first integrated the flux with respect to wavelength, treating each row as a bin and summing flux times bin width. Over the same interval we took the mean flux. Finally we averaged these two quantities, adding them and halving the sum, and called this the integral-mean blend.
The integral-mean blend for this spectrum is 30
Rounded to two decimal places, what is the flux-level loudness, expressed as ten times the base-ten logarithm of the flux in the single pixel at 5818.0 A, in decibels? 5.72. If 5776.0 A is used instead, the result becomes 5.71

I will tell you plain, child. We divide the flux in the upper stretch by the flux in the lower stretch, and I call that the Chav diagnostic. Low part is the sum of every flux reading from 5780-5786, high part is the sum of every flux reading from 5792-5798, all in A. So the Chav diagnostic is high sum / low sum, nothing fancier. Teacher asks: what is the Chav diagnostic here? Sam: 1.03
